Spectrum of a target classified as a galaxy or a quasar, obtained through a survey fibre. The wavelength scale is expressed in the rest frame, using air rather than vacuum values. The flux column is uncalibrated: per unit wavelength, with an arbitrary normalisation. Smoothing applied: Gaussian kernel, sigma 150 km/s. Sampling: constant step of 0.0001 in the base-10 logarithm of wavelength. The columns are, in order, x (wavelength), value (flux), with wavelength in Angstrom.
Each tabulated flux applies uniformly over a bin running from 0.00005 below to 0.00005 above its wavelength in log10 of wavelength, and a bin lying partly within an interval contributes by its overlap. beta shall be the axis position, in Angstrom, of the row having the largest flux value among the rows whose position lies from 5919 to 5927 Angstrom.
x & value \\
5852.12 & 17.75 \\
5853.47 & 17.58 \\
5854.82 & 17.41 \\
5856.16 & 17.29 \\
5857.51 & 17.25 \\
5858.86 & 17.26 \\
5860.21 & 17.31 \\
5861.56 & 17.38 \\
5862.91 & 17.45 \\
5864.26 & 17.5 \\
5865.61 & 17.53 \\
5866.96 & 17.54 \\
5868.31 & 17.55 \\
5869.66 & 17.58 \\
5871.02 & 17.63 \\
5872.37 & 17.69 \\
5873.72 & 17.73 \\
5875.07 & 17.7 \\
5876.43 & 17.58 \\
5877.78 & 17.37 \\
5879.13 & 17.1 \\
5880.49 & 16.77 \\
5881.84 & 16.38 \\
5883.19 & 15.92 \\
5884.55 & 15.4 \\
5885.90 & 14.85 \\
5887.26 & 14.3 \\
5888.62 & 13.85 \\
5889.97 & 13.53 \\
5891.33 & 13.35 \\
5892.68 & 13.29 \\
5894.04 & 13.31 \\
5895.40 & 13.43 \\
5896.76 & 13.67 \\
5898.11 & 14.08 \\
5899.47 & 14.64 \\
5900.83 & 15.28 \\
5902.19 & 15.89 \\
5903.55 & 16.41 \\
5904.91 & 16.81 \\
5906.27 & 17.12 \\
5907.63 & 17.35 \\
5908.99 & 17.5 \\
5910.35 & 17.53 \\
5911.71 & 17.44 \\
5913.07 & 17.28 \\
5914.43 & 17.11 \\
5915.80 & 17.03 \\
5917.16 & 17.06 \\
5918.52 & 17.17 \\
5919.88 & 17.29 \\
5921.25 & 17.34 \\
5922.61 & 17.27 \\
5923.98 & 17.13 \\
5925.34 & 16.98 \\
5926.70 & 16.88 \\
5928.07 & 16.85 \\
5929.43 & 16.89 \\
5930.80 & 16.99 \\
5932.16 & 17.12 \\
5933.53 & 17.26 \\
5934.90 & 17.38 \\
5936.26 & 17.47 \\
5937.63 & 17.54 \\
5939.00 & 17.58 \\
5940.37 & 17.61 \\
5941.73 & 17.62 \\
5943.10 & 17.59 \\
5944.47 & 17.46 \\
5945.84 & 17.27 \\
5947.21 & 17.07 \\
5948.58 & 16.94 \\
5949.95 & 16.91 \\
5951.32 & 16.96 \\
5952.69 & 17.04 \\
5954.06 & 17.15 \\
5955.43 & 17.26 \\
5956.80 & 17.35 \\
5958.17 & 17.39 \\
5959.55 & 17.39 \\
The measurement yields 5921.25 Angstrom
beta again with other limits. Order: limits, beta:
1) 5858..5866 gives 5865.61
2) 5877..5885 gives 5877.78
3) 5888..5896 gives 5888.62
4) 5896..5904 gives 5903.55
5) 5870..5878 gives 5873.72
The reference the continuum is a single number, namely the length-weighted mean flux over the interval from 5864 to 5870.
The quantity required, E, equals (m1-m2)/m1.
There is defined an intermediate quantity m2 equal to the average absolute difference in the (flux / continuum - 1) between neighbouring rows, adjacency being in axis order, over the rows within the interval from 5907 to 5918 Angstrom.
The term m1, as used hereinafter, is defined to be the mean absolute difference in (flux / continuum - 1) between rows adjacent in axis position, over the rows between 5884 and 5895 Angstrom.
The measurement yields 0.7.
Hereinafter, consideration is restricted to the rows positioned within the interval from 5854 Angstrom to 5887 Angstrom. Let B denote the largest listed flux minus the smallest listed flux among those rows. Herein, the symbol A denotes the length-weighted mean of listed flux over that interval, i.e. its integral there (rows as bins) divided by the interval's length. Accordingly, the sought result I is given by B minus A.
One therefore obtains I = -14.2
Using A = 17.10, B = 2.9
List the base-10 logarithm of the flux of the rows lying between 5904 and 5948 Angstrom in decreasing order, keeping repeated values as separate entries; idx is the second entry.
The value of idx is 1.25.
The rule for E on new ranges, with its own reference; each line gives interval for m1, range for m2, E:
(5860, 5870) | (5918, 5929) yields -1.4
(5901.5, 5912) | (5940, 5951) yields 0.6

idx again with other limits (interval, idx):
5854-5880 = 1.25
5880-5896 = 1.21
